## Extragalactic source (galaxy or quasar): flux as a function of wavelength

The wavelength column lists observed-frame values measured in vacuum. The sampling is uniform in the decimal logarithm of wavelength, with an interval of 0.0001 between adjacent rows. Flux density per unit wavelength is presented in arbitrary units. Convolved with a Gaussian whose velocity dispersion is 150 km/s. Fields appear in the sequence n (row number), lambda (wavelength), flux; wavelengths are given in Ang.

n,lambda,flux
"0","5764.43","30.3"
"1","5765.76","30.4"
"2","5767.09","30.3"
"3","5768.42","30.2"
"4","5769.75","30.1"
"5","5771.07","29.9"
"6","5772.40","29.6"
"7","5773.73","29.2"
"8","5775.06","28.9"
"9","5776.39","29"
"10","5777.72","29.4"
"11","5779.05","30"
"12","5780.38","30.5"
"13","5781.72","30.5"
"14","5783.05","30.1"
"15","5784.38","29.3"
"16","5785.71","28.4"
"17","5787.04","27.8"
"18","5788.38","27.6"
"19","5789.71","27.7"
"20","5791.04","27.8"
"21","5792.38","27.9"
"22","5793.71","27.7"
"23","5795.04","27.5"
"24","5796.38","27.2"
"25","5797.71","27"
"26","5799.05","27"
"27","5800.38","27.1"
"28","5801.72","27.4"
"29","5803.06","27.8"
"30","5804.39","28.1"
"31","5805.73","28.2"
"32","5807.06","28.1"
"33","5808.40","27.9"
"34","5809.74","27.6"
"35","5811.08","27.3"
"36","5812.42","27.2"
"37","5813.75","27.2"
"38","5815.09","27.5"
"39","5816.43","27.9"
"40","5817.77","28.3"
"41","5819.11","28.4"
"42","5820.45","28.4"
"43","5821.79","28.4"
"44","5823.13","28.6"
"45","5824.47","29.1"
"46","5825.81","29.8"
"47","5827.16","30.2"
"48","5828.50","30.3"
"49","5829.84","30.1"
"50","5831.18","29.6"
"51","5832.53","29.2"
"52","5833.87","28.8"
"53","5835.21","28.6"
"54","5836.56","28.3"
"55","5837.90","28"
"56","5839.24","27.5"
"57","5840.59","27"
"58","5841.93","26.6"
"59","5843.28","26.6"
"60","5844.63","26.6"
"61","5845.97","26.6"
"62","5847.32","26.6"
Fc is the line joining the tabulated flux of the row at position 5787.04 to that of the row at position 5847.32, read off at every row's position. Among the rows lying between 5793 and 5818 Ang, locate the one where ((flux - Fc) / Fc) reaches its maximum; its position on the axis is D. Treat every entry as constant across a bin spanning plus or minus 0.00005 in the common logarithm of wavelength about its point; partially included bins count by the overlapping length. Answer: 5817.77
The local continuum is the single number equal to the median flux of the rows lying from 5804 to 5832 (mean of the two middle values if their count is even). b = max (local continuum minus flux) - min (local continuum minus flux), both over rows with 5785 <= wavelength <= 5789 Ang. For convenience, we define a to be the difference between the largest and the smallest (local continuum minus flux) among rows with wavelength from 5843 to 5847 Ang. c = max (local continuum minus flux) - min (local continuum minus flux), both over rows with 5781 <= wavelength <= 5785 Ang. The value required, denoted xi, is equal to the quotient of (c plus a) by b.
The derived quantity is 1.5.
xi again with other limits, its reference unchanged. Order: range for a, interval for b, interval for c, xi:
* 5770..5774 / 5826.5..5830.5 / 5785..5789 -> 7.5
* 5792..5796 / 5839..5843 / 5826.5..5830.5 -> 0.7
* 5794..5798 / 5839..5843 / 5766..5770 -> 0.8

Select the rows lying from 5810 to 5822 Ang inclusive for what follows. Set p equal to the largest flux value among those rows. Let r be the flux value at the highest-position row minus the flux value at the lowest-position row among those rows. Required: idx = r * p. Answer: 31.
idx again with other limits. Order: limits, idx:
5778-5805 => -58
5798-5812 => 8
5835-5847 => -57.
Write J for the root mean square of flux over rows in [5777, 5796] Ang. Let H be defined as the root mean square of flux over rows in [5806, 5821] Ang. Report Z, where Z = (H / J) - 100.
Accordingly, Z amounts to -99.0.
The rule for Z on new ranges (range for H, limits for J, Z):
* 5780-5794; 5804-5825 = -99.0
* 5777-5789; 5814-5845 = -99.0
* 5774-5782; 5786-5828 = -98.9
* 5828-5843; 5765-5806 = -99.0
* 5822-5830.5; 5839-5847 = -98.9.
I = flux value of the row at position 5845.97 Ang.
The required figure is 26.6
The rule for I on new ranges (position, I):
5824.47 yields 29.1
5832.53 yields 29.2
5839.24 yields 27.5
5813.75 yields 27.2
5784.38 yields 29.3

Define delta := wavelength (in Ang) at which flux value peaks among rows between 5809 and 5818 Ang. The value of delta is 5817.77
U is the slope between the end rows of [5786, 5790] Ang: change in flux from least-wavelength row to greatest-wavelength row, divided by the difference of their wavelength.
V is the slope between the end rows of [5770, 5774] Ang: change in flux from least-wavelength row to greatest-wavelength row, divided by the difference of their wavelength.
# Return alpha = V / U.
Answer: 7.0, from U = -0.04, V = -0.26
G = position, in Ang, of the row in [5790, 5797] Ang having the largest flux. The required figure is 5792.38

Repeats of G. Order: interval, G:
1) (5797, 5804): 5803.06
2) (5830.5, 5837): 5831.18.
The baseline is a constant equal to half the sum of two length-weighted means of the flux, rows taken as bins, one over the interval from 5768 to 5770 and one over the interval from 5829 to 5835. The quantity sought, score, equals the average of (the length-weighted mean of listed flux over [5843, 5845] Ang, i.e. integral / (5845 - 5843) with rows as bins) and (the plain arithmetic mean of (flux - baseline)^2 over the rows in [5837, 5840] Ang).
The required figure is 15.3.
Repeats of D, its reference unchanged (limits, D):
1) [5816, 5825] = 5824.47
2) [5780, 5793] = 5781.72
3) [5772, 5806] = 5781.72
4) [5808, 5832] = 5828.50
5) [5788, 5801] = 5792.38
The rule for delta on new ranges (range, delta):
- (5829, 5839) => 5829.84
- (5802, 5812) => 5805.73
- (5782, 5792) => 5783.05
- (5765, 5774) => 5765.76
